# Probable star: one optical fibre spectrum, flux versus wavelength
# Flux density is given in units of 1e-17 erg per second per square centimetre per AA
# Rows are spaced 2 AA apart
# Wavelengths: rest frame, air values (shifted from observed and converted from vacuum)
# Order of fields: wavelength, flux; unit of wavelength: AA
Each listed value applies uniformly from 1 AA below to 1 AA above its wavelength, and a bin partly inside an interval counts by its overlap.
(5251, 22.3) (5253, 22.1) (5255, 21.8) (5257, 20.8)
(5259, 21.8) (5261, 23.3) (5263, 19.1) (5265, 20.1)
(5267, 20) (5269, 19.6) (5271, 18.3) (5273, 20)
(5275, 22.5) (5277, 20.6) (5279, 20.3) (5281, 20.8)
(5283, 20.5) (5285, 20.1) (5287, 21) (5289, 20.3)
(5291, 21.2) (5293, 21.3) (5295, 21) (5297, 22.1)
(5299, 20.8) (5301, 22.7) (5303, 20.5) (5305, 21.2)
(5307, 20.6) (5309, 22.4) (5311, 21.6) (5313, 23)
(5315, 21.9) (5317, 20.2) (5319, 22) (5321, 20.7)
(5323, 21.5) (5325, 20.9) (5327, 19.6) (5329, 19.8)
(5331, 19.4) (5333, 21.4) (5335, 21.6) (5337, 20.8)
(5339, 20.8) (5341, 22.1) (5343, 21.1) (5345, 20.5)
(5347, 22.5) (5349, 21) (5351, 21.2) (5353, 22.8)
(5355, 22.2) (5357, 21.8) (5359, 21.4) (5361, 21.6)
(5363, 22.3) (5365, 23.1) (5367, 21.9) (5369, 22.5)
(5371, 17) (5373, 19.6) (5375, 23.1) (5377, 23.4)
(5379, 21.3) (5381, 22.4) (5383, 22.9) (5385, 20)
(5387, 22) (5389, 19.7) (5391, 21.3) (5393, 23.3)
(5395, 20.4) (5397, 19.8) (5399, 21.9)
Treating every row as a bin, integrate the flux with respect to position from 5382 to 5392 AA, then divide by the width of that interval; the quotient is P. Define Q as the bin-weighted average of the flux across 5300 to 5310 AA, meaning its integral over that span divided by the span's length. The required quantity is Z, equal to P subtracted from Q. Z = 0.3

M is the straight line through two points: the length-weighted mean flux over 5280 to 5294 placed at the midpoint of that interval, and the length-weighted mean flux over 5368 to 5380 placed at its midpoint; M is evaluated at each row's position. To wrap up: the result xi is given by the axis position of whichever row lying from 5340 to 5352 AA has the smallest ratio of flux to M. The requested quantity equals 5345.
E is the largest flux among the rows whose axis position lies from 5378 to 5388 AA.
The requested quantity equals 22.9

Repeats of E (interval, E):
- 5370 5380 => 23.4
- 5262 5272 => 20.1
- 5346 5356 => 22.8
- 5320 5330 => 21.5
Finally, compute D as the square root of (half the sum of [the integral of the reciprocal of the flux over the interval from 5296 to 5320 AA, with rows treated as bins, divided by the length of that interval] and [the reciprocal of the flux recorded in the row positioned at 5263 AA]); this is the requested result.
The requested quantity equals 0.222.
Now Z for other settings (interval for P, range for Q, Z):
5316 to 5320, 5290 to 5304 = 0.3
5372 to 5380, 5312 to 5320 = -0.1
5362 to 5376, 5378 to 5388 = 0.4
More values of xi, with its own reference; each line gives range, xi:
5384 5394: 5389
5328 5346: 5331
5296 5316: 5303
